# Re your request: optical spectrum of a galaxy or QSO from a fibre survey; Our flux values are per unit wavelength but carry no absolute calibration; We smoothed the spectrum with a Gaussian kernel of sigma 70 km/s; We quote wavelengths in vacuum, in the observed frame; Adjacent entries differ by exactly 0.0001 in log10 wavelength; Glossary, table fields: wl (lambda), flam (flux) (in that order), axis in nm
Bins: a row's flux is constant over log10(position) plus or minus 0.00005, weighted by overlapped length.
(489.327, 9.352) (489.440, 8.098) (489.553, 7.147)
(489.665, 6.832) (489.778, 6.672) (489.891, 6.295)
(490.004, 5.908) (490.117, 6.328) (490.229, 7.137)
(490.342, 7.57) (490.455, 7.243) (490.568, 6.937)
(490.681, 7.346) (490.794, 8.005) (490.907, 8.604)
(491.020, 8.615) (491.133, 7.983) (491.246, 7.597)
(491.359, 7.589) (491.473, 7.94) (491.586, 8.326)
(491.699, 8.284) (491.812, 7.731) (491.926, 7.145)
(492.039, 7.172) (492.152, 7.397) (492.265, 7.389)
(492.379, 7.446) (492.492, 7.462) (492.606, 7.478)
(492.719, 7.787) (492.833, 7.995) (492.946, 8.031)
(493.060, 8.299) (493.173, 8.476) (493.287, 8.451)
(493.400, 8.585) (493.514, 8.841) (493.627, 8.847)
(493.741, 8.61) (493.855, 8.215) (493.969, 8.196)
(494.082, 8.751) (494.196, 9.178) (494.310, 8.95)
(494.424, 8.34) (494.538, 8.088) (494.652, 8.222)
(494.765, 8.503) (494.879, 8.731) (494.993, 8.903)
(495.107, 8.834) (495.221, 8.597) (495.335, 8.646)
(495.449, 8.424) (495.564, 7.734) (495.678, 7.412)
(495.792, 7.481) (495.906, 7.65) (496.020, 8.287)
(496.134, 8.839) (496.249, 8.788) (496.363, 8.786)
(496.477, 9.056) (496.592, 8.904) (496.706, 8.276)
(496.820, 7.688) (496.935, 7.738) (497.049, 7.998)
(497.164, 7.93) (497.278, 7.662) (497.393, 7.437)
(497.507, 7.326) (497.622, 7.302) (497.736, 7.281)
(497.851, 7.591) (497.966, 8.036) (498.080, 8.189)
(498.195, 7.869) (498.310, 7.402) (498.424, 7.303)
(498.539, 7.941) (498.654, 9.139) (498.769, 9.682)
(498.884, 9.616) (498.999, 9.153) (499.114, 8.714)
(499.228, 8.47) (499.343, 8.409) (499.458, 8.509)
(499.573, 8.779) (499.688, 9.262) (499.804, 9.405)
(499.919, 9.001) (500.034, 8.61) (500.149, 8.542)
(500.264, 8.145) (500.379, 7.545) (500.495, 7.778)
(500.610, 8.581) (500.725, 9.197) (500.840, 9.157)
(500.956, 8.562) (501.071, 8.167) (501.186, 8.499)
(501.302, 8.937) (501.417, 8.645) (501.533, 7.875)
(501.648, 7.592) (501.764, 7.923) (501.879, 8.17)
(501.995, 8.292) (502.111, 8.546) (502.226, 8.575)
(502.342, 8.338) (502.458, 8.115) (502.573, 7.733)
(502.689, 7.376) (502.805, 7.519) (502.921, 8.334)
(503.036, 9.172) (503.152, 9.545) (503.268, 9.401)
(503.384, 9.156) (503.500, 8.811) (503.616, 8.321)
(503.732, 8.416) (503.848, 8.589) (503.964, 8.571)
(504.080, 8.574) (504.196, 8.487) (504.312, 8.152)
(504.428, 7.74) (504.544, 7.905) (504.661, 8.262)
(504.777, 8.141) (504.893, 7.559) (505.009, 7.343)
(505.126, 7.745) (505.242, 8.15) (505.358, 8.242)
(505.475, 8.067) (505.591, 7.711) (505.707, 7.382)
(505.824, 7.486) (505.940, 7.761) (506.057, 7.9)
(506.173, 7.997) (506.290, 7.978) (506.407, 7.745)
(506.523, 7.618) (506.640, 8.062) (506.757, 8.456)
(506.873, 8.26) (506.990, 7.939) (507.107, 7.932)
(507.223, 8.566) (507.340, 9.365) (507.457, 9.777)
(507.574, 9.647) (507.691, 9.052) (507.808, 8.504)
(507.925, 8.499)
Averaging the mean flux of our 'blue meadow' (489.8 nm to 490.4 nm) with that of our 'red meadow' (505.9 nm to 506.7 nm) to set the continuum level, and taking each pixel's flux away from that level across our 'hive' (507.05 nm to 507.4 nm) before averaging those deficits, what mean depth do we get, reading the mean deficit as -1.4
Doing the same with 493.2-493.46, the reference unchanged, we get -1.3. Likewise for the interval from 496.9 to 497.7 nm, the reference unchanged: -0.4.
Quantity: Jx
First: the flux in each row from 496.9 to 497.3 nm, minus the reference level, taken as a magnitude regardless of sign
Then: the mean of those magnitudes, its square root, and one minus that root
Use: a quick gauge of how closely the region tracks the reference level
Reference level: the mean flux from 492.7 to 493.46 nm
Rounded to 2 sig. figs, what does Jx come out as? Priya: 0.37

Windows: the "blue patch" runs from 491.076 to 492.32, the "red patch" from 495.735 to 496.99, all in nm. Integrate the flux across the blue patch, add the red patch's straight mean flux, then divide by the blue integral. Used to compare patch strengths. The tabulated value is 1.87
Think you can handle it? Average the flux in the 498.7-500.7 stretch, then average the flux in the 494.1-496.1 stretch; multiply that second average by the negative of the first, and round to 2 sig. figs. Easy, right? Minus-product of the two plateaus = -73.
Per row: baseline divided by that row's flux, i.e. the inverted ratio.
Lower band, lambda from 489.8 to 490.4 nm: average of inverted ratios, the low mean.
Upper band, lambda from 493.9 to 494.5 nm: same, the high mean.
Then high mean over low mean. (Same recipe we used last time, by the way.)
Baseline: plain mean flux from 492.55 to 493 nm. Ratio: 0.76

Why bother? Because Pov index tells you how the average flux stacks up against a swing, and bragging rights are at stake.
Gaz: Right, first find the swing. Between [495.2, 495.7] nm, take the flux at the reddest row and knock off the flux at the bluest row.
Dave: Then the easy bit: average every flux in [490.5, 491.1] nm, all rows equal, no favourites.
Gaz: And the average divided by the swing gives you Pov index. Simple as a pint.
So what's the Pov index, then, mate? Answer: -7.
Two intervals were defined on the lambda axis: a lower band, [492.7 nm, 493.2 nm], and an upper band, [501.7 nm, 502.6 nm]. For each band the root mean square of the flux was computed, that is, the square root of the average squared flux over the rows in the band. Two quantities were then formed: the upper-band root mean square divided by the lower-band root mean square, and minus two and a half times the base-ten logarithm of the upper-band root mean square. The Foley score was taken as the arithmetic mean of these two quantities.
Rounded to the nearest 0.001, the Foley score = -0.637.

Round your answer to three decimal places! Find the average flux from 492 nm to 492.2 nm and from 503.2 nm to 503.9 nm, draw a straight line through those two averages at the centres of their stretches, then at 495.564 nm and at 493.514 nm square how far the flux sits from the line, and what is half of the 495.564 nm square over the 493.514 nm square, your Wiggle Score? 0.000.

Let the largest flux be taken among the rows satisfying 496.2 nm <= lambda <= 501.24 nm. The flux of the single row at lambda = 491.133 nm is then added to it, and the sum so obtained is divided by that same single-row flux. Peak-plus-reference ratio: 2.21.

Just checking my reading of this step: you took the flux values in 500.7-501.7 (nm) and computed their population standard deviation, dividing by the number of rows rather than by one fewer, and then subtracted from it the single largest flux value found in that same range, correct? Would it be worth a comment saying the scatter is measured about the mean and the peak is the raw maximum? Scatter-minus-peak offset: -8.67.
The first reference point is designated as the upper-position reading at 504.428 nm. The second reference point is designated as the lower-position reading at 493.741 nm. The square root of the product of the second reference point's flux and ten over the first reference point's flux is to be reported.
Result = 3.34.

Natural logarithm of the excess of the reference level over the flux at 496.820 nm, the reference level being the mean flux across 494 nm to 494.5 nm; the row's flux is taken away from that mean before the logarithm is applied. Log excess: 0.1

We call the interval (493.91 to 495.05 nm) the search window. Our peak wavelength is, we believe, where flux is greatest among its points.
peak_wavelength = 494.196 nm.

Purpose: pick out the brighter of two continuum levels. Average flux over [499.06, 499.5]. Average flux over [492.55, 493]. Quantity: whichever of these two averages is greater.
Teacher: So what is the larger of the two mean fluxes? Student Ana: 8.5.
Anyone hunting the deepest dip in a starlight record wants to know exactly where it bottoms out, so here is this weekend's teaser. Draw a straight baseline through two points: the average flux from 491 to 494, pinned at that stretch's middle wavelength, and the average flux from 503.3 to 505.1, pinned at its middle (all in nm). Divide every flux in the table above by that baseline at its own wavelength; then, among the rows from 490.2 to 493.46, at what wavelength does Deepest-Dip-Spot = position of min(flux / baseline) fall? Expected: 490.568 nm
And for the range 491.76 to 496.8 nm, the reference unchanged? 491.926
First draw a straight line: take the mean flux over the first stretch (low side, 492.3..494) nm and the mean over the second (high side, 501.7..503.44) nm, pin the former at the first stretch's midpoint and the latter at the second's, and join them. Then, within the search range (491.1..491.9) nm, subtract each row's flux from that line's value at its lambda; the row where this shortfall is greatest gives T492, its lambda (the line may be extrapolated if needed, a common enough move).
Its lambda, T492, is 491.359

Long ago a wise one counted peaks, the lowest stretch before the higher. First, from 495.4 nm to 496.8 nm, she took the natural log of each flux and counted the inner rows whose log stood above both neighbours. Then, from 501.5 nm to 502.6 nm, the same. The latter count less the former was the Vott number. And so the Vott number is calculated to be -1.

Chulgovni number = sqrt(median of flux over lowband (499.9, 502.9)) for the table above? 2.88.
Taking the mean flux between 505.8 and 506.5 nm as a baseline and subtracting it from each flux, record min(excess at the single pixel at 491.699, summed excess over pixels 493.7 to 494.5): 0.5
